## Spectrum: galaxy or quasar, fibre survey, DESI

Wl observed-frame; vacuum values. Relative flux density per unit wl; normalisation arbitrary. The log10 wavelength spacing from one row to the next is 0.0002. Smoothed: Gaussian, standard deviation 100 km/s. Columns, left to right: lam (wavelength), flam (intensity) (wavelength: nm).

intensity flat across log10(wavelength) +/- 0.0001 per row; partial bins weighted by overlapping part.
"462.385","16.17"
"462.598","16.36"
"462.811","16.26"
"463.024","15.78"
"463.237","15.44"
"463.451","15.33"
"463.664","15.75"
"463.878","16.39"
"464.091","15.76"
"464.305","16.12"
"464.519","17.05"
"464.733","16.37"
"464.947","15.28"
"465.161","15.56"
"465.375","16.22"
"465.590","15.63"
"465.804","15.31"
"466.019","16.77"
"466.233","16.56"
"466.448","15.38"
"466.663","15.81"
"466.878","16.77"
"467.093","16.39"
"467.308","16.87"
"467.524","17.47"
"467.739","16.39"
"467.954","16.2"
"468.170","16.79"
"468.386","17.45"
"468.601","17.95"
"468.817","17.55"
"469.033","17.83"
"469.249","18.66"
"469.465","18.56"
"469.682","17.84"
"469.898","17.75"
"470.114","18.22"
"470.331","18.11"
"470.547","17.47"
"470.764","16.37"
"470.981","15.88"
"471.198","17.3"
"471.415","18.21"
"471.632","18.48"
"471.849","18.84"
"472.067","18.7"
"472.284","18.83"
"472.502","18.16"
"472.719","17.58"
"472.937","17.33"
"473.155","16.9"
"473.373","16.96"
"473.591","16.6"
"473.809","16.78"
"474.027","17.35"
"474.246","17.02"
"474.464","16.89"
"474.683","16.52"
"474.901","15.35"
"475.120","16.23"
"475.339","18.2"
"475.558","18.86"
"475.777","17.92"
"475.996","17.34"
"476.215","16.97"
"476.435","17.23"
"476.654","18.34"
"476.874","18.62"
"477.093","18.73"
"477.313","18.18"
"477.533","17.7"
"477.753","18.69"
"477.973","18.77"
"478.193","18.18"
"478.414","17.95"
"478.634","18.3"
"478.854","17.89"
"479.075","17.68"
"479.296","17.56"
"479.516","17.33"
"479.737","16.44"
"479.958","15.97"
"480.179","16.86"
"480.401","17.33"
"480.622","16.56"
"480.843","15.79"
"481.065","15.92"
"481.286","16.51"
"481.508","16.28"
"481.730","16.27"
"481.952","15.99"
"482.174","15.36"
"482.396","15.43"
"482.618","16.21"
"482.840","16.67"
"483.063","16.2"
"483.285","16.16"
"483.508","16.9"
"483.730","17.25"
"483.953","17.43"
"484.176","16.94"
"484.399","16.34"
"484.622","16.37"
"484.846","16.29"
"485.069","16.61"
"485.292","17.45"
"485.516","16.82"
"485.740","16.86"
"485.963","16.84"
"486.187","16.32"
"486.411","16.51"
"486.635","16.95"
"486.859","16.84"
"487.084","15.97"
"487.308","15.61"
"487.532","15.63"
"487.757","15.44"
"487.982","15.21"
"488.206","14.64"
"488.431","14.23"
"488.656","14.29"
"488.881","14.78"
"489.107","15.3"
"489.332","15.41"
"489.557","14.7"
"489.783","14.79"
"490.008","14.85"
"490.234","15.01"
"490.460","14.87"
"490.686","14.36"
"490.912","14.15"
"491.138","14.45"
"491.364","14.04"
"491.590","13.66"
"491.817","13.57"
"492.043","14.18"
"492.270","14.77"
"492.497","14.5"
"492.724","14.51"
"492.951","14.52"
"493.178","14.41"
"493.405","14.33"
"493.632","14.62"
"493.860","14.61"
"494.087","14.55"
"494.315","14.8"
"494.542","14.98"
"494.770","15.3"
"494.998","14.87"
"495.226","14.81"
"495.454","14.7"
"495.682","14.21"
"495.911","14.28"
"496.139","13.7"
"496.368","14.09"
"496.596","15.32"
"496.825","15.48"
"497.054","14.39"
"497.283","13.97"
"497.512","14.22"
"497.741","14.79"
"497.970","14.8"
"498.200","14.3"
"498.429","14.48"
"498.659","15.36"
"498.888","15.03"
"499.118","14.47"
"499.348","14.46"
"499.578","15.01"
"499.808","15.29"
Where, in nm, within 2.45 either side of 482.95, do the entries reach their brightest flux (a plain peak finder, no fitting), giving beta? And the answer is 485.292 nm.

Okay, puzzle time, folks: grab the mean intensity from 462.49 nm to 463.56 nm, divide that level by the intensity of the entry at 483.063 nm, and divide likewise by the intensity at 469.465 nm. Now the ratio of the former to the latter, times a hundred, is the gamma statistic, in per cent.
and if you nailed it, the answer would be 115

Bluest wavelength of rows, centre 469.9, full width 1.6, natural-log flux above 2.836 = 469.249 nm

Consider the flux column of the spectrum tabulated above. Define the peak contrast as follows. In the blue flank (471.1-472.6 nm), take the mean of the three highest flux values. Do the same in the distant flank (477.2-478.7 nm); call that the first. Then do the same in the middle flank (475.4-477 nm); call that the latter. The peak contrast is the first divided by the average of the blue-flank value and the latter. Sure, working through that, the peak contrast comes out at 0.99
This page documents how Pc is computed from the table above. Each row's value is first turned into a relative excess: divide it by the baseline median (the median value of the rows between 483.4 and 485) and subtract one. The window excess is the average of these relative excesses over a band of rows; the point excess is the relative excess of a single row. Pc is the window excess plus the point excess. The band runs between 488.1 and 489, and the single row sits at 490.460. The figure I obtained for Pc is -0.26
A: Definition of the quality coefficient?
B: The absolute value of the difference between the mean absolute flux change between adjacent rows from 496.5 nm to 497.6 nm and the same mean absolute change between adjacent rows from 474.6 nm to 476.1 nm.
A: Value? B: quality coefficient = 0.55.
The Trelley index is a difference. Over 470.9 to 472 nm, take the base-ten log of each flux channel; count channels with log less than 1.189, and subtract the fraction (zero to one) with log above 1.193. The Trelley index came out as -1.0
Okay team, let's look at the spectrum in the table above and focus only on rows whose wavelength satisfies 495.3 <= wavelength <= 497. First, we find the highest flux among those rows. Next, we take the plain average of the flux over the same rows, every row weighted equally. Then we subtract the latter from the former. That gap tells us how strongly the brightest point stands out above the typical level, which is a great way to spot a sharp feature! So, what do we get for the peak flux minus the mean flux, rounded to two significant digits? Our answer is 0.94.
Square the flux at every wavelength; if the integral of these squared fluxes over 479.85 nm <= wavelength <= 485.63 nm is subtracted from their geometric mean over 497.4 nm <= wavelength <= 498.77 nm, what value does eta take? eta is -1353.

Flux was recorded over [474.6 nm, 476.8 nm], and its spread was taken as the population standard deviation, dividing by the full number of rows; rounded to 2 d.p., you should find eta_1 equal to 1.02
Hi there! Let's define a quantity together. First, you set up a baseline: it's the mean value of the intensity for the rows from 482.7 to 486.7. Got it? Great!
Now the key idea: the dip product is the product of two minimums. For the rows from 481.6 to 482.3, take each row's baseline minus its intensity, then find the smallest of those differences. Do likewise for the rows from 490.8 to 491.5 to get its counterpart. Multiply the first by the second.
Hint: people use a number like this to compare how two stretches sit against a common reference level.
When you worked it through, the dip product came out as 1.0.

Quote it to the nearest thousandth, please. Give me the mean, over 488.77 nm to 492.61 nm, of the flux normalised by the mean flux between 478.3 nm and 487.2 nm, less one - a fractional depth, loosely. -0.128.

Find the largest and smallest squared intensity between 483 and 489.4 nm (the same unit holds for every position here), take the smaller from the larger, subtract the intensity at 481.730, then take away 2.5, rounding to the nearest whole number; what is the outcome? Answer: 83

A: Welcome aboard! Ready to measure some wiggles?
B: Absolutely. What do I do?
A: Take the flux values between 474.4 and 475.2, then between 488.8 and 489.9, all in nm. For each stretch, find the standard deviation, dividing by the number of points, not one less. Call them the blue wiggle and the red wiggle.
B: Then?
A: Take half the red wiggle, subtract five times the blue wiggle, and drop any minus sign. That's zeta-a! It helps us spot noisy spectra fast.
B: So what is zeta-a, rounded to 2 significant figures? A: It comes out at 2.7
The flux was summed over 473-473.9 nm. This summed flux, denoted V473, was 67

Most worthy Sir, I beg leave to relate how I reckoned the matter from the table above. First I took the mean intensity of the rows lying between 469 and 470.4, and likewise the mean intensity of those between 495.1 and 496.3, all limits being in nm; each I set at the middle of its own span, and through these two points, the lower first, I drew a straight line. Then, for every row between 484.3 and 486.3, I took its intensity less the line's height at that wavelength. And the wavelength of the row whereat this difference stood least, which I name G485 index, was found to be 484.399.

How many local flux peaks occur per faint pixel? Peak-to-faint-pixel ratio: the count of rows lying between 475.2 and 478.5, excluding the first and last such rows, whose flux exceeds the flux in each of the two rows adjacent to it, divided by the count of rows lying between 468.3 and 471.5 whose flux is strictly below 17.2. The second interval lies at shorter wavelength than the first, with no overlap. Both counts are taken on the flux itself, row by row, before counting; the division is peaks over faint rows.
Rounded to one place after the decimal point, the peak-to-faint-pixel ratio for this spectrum 1.5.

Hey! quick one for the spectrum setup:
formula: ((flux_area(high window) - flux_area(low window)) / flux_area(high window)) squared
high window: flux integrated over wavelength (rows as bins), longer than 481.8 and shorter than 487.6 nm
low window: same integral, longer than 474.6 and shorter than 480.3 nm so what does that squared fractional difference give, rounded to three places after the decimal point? 0.003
